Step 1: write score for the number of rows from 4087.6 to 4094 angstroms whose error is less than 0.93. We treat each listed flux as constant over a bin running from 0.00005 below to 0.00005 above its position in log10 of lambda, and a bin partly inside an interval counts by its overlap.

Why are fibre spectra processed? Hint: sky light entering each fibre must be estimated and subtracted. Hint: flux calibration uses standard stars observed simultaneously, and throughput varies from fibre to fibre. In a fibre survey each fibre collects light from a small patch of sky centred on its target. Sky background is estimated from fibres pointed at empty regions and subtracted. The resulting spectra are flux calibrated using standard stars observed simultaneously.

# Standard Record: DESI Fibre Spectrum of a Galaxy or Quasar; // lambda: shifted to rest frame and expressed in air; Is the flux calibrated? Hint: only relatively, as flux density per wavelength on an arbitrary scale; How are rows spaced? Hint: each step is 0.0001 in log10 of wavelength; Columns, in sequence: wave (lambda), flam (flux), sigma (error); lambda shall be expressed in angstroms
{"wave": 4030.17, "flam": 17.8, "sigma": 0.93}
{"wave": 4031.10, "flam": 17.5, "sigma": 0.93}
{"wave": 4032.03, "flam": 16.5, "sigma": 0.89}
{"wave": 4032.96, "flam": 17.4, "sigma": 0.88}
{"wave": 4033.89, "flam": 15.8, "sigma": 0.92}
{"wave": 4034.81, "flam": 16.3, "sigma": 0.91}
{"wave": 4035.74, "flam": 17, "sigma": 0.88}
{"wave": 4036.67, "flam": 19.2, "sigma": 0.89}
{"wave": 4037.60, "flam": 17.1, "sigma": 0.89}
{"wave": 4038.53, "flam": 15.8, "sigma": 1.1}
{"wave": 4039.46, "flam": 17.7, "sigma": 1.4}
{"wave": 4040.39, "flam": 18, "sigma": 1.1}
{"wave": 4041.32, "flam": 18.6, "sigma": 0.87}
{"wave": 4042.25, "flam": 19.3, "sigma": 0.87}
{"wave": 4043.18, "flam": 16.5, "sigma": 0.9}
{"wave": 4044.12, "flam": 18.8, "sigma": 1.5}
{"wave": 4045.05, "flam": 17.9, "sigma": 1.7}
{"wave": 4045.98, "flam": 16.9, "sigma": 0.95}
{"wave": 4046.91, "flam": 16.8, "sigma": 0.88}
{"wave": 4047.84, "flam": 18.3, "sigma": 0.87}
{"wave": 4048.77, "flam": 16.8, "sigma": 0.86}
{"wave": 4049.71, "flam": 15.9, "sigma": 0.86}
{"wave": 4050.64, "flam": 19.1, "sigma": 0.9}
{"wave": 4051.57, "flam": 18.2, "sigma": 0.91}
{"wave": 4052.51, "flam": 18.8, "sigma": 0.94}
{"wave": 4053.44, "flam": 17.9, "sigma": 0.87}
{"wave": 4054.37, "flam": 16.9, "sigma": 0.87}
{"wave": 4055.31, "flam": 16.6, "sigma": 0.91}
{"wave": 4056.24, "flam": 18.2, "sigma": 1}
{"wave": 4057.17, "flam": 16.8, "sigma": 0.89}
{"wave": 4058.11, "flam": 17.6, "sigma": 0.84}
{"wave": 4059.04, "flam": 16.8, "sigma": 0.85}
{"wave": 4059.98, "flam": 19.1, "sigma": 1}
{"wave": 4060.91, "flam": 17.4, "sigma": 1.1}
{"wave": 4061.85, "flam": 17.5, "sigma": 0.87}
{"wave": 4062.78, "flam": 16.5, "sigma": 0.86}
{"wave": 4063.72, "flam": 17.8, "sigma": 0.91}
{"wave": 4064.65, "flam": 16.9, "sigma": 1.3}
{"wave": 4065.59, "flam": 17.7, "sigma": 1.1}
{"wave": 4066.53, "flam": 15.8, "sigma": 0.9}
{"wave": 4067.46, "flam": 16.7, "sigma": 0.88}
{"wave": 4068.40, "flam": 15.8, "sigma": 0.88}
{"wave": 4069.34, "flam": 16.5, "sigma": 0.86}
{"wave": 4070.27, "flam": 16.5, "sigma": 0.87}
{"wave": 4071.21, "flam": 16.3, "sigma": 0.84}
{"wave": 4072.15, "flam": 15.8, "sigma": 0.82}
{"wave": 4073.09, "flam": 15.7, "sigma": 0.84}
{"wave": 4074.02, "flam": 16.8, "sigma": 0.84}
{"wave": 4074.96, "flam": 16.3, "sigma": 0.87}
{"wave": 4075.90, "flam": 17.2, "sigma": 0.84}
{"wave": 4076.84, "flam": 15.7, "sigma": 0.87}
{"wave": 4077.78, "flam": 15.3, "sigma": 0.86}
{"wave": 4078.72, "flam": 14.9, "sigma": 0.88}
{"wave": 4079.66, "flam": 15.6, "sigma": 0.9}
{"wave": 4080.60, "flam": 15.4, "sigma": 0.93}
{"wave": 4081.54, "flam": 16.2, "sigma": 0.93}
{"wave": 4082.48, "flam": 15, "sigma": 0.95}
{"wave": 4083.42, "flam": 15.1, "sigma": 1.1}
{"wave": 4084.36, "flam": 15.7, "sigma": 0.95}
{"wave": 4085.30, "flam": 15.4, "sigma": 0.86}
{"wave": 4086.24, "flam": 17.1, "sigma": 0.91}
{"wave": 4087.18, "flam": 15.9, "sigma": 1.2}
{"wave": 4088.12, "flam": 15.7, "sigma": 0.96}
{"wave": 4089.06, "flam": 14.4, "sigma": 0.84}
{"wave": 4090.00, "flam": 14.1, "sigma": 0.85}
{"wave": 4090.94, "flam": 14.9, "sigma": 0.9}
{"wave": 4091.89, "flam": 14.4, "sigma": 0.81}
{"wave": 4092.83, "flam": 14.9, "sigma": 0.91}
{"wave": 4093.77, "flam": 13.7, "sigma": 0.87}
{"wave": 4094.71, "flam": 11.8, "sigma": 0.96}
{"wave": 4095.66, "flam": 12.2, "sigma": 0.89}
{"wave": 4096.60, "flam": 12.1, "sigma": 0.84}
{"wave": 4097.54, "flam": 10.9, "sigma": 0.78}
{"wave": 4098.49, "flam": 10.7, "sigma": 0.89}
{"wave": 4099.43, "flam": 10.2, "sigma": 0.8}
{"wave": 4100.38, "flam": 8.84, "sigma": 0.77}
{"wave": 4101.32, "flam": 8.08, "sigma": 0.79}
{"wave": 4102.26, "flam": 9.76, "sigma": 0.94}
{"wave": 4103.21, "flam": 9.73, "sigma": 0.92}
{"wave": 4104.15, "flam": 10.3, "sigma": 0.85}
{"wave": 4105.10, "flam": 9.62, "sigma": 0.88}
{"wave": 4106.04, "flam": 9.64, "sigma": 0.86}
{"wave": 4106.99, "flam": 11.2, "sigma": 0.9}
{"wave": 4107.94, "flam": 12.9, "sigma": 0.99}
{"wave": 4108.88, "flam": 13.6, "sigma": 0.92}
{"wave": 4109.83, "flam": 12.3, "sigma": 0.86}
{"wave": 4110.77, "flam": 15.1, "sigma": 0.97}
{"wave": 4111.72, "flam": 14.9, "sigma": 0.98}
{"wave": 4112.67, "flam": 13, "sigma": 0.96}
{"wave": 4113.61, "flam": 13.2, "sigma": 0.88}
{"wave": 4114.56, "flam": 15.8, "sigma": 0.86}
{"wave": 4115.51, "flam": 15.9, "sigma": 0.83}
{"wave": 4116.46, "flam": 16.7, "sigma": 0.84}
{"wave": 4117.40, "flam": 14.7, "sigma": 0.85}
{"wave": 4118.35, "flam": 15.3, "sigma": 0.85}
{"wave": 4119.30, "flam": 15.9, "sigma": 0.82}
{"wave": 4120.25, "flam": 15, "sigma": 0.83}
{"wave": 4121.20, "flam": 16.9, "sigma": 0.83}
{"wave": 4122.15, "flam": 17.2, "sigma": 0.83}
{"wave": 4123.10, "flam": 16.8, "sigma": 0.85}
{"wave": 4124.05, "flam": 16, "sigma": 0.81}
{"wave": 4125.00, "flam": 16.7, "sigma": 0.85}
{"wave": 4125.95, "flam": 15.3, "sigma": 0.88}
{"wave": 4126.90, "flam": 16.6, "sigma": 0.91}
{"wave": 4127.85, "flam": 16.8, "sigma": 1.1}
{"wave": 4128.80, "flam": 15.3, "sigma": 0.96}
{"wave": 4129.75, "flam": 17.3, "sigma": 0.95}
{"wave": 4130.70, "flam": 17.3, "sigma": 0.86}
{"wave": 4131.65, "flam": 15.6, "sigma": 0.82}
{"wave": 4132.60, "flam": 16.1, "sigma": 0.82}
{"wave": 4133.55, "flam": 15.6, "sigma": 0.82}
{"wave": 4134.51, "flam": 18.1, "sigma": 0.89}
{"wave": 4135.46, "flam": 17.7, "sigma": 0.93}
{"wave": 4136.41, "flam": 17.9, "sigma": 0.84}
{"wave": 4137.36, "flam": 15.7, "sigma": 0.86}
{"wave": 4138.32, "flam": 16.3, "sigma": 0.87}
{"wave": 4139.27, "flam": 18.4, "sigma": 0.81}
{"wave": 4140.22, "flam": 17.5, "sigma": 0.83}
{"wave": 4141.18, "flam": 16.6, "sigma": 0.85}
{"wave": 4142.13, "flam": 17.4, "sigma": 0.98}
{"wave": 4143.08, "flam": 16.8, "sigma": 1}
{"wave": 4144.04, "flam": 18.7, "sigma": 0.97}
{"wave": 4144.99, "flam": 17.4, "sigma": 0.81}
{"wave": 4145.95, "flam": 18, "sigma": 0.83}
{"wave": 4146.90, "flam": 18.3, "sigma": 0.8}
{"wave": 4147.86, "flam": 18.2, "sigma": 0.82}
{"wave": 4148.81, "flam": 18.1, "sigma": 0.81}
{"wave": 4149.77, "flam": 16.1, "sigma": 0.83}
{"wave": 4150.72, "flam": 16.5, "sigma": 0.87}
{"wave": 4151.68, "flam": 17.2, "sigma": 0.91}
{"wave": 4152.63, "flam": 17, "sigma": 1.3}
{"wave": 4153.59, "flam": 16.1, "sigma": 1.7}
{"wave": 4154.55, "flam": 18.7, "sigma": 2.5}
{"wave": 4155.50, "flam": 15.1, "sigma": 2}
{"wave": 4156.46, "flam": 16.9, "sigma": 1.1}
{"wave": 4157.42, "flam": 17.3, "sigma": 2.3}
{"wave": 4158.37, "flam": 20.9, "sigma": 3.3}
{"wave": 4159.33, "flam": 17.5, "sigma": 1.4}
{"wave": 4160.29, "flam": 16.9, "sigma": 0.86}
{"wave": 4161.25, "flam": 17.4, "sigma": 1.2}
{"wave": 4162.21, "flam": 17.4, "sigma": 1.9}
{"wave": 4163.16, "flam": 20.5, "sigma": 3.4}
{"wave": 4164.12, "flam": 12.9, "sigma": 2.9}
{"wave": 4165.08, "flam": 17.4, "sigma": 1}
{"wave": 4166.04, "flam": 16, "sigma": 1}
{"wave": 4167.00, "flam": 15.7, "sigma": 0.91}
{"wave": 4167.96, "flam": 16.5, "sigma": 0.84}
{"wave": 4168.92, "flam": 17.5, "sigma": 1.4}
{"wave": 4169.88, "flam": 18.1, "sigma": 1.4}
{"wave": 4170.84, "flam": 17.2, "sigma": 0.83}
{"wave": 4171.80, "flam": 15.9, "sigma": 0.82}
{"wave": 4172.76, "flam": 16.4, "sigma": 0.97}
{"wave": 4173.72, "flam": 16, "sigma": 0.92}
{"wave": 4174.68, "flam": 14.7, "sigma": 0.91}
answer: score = 6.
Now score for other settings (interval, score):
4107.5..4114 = 3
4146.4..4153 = 6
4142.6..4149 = 5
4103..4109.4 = 6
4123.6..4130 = 4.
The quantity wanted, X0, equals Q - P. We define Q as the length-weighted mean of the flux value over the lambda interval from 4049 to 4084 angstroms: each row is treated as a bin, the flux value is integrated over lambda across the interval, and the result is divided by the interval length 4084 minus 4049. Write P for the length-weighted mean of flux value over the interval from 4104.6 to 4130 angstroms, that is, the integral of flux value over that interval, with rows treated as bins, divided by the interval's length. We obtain 1.9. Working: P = 14.8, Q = 16.7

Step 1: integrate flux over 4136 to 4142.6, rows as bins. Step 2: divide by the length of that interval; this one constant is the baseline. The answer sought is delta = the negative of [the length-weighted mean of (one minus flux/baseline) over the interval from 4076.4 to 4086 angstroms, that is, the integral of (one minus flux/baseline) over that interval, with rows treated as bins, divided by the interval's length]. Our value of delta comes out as -0.10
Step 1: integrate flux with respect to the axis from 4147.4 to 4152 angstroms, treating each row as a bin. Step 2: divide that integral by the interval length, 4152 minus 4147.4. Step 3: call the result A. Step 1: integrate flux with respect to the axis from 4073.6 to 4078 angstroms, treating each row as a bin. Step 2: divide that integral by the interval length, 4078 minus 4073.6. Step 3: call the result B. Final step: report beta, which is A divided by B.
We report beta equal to 1.06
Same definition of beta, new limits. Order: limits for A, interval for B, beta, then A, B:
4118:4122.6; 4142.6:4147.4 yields 0.90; 16.1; 17.8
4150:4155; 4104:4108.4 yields 1.59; 17.0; 10.7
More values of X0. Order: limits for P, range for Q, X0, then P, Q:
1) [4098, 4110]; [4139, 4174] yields 6.7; 10.5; 17.2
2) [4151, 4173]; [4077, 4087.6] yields -1.5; 17.1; 15.6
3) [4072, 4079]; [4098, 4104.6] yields -6.3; 16.0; 9.7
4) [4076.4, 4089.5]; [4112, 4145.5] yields 0.8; 15.5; 16.4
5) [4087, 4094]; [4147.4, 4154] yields 2.3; 14.7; 17.0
